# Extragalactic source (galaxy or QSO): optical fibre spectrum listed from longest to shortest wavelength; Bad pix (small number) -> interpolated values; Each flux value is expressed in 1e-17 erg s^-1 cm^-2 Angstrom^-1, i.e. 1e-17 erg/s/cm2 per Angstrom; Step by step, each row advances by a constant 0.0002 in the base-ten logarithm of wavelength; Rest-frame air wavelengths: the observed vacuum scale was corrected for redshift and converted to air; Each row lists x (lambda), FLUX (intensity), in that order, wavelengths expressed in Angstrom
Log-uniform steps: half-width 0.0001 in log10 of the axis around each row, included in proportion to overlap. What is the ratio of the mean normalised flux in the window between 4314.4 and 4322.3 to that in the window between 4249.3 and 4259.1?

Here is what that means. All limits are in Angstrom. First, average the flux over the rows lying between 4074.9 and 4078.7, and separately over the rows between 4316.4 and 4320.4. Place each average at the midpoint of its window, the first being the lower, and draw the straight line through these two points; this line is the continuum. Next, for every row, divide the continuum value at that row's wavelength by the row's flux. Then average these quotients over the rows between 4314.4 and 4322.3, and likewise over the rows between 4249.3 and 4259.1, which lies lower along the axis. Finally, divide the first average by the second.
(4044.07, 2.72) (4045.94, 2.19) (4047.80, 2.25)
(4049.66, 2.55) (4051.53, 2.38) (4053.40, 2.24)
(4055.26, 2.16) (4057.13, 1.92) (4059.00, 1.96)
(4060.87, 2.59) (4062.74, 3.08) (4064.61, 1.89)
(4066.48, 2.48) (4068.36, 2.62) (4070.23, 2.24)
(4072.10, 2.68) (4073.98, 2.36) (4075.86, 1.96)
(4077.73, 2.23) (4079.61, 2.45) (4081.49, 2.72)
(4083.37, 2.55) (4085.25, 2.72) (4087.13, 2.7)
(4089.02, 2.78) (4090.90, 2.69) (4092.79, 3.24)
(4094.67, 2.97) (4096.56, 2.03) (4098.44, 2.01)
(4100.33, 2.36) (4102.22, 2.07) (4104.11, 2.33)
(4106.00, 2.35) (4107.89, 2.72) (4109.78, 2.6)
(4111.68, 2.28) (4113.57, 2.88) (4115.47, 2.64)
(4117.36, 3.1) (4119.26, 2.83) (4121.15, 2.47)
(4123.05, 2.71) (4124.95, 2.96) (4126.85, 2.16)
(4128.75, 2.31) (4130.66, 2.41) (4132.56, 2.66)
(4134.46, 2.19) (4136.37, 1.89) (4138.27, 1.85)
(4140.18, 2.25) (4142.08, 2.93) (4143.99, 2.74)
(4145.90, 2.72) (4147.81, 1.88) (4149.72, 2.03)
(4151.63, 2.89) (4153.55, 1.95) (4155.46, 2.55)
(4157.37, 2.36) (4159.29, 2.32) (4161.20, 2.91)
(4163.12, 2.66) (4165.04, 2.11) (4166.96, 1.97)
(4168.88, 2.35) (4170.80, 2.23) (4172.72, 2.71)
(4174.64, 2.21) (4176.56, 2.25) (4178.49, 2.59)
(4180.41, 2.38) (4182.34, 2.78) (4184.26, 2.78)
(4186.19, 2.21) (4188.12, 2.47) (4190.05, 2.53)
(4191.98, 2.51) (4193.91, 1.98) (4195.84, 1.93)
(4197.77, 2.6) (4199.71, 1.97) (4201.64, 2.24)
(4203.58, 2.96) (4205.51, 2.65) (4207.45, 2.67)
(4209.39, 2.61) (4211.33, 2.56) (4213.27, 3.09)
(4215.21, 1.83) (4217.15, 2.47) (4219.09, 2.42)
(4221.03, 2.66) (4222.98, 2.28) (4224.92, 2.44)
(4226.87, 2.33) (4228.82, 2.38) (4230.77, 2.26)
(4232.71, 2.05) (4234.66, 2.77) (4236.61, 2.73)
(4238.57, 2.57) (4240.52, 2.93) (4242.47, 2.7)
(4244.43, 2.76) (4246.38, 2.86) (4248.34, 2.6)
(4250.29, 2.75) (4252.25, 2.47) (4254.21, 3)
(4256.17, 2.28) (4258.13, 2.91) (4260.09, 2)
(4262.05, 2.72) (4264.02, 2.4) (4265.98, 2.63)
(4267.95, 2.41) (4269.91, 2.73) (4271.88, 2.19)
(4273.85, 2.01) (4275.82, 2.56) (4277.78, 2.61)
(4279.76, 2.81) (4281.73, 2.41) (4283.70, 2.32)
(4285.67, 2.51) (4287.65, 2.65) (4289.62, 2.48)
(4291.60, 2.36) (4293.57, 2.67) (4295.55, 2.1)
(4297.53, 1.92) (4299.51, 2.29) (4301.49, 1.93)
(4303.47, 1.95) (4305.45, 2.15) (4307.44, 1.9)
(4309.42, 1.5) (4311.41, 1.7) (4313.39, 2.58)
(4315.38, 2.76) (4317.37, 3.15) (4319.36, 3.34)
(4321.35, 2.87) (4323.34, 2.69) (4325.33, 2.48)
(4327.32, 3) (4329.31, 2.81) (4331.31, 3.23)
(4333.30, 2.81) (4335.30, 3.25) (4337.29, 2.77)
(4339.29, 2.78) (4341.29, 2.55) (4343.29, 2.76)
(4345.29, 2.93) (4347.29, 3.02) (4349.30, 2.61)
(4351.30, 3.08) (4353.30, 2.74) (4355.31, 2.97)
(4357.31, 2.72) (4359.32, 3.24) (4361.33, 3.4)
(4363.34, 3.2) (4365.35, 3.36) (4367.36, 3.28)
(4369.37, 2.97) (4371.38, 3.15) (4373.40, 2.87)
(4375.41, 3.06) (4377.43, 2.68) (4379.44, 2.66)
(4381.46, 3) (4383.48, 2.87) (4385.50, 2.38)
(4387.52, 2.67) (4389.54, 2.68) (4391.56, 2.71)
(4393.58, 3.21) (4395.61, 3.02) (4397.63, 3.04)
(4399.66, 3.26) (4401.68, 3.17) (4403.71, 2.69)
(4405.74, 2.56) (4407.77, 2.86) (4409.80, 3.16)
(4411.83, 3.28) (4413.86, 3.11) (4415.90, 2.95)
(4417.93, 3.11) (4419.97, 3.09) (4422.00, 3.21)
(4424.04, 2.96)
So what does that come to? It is 0.97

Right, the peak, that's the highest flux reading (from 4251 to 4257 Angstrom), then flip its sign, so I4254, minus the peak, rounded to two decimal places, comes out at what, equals -3.00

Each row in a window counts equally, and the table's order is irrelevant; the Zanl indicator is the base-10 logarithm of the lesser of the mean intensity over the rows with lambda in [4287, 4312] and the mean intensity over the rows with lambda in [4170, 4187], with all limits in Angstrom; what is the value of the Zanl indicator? 0.327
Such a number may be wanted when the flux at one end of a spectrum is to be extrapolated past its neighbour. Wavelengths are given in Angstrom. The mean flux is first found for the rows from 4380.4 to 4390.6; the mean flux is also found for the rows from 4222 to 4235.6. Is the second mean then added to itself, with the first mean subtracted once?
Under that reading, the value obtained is 2.0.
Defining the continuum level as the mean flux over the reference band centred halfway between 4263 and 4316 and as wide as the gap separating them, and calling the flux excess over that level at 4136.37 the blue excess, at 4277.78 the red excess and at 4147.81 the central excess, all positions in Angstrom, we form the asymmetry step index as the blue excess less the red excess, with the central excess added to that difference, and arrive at -1.2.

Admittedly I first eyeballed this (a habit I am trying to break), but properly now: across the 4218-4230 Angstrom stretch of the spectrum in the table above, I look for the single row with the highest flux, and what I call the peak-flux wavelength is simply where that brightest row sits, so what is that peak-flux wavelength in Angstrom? 4221.03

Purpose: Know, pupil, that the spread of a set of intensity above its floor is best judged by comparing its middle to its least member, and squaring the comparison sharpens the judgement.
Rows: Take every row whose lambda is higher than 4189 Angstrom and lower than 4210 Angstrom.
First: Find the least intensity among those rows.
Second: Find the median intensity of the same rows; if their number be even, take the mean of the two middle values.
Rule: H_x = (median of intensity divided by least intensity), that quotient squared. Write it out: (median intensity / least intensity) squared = 1.72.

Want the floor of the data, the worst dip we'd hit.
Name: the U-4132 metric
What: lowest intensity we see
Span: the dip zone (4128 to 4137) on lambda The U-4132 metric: 1.89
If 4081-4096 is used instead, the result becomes 2.55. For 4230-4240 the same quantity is 2.05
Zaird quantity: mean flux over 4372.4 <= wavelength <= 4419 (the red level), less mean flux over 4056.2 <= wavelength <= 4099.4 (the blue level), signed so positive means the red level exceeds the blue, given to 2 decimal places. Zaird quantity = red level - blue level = 0.44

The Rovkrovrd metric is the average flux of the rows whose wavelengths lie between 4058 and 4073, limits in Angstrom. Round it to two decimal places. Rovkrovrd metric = 2.44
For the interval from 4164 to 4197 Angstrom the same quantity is 2.35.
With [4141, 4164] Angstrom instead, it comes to 2.49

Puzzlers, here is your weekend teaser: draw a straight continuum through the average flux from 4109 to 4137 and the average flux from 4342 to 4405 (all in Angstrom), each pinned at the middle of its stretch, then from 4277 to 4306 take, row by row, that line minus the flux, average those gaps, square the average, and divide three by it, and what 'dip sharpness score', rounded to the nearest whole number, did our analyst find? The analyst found 14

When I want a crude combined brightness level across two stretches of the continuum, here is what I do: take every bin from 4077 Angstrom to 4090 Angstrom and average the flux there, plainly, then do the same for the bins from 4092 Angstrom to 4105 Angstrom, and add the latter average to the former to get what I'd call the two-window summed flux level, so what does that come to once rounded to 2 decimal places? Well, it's 5.02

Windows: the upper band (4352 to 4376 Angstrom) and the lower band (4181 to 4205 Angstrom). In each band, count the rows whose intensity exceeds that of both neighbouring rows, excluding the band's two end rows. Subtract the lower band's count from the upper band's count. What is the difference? 2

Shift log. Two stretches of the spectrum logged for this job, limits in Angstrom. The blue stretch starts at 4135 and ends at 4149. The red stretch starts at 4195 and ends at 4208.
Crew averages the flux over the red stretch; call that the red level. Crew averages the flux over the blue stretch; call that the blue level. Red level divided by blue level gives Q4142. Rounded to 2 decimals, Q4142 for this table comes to 1.05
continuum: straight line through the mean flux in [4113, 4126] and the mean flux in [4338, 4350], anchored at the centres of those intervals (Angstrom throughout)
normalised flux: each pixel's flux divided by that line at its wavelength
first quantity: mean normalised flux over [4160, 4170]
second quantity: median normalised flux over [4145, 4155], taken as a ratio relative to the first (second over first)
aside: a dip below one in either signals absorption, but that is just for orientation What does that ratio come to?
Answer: 0.85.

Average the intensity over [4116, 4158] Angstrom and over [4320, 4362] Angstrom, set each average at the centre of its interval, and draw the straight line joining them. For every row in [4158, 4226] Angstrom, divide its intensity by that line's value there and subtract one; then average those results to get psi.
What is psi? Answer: -0.05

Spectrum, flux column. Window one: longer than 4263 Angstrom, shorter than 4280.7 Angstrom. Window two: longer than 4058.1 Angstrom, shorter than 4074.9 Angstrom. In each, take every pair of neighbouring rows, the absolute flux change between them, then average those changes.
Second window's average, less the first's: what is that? 0.24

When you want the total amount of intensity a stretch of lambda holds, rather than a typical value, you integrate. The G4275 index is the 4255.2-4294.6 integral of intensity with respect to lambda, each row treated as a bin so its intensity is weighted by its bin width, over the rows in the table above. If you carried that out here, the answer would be 98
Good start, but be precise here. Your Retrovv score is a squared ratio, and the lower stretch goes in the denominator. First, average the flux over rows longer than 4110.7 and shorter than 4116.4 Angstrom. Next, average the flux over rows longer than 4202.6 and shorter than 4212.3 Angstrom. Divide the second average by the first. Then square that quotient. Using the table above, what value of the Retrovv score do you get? 1.1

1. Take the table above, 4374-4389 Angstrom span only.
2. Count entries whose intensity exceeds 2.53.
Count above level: 6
